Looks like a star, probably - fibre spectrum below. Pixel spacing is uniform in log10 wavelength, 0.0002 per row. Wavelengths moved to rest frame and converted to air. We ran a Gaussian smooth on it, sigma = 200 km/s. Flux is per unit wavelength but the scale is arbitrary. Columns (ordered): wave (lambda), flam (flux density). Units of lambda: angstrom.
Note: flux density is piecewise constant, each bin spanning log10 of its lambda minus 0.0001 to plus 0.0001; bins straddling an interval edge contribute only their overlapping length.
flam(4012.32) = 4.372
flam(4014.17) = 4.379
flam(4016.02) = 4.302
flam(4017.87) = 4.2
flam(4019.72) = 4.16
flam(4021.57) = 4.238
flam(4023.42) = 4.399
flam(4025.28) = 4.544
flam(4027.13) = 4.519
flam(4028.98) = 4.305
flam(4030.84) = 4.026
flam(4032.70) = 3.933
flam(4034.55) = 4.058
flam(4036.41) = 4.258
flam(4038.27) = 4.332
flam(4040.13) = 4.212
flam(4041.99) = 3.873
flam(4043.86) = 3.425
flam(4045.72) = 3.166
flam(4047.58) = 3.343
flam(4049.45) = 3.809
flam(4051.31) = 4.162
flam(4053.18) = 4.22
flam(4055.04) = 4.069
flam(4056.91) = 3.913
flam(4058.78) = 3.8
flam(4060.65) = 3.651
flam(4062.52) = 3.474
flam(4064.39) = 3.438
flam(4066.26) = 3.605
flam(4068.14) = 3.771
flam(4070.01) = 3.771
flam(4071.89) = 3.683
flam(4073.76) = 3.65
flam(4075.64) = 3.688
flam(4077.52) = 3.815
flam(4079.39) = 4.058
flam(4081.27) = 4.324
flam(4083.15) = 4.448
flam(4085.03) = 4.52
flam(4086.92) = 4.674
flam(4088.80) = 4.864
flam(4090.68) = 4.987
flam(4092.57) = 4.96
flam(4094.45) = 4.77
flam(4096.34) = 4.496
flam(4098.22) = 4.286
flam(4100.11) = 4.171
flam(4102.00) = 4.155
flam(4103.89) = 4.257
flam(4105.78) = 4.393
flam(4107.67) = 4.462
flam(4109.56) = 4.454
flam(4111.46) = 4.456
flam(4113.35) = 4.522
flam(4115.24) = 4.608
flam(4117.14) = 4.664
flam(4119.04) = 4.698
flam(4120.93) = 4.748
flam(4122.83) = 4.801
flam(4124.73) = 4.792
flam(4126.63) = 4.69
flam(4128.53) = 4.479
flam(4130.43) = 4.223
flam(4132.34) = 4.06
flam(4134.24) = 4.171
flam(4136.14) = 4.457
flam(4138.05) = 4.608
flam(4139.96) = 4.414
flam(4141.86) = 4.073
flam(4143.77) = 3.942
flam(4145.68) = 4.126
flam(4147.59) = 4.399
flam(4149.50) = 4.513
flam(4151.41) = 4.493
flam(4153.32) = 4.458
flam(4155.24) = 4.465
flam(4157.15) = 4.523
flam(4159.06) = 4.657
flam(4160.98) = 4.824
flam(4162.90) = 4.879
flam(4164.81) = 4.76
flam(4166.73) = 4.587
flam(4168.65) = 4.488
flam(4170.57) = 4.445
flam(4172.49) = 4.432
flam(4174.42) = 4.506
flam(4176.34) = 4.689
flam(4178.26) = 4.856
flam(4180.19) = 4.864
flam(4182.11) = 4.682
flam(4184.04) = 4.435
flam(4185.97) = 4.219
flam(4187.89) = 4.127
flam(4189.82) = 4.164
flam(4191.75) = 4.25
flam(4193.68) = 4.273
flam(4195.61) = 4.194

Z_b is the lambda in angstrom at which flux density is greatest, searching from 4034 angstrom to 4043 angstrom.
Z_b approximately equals 4038.27 angstrom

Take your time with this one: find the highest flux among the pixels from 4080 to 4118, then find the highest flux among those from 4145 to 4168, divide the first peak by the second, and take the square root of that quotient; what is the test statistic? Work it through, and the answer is 1.01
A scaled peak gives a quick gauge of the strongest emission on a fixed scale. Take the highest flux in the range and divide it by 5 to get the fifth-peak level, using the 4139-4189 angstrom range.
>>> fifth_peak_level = 0.98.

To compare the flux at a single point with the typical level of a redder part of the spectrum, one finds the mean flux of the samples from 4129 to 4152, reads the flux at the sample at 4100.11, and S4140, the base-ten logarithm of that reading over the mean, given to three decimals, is -0.012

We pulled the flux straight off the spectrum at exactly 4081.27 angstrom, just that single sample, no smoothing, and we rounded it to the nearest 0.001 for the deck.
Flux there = 4.324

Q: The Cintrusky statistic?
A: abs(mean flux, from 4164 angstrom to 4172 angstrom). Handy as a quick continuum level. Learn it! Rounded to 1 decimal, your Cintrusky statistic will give 4.6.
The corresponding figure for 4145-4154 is 4.4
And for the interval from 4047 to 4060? 3.9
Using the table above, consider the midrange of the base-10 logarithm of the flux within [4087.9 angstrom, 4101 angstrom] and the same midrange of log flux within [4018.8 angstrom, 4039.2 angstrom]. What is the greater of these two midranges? 0.659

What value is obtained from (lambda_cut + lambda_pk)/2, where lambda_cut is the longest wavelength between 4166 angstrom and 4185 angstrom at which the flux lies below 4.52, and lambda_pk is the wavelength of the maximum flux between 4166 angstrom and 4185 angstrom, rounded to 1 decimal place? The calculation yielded 4182.1 angstrom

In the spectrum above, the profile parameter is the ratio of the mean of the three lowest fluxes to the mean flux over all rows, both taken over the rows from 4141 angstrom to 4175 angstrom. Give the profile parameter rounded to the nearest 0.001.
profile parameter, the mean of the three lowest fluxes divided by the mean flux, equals 0.904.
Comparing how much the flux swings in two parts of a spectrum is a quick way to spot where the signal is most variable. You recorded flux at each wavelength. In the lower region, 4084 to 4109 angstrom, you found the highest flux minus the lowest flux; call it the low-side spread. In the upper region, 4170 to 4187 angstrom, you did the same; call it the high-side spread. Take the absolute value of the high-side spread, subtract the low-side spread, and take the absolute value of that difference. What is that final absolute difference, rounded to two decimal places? 0.19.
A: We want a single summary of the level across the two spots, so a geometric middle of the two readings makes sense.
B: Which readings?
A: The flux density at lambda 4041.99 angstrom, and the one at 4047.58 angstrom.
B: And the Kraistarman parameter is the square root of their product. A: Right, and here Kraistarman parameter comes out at 3.60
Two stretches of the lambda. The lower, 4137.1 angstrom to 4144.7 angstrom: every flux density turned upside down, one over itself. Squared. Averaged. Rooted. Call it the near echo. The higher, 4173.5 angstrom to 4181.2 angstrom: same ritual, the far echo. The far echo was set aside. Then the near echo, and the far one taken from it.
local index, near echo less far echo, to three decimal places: 0.024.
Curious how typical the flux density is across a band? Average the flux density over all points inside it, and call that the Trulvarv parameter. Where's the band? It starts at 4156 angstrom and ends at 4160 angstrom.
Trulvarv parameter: 4.59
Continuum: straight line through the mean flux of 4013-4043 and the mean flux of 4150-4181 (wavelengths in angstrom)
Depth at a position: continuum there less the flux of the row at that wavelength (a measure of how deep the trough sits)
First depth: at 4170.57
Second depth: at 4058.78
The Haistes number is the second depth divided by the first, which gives 2.8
